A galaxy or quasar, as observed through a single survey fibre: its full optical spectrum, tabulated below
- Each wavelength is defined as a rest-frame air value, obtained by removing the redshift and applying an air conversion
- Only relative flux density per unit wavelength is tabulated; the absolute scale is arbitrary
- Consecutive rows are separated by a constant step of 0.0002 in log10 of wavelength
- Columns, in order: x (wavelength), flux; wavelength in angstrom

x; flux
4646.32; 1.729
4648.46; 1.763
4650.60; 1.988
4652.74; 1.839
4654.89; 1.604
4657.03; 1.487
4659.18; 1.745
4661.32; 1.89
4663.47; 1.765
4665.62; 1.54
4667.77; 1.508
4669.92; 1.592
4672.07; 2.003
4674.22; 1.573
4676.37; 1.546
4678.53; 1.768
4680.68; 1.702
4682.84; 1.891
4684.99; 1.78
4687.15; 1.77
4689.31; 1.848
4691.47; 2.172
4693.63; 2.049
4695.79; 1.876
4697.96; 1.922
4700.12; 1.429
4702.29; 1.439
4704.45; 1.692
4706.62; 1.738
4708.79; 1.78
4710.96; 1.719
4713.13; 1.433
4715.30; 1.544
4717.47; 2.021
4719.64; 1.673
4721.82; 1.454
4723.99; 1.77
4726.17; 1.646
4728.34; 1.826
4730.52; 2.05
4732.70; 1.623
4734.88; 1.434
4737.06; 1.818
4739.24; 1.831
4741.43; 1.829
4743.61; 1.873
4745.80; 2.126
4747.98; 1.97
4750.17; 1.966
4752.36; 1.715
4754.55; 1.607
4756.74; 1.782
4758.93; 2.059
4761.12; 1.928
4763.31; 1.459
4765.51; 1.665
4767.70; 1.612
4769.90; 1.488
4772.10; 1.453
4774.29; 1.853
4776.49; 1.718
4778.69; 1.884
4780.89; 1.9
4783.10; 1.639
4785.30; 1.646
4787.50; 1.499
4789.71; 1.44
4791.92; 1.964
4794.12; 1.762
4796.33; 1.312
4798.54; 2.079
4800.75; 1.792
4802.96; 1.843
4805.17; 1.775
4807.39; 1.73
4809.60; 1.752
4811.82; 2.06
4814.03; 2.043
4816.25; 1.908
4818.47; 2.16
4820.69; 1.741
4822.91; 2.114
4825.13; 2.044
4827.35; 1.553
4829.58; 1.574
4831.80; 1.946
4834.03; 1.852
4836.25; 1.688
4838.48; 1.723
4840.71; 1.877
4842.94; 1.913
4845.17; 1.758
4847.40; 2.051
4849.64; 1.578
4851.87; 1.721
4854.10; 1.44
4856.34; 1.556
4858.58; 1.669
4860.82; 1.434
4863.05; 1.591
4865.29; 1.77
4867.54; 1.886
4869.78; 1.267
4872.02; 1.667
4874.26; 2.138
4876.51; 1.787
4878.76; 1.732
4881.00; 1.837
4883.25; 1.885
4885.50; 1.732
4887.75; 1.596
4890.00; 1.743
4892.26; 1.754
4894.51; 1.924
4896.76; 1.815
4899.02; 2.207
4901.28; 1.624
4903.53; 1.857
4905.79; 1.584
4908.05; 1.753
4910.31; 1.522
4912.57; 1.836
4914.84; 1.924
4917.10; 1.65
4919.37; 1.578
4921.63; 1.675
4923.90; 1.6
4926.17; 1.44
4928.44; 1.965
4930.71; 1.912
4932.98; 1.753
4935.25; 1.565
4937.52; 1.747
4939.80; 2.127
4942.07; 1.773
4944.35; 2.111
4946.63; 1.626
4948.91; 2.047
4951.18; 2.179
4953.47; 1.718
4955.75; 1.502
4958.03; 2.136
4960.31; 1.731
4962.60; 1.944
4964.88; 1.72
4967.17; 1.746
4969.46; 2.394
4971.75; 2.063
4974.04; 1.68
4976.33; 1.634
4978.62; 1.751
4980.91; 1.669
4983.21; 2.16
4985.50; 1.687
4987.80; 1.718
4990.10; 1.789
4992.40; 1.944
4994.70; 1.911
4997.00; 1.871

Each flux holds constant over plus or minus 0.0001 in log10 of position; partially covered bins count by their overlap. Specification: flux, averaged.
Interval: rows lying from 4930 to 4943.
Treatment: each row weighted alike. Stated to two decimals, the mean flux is 1.81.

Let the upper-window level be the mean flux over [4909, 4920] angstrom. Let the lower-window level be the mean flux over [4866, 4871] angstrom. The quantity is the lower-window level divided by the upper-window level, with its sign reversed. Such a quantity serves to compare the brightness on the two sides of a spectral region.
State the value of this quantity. -0.93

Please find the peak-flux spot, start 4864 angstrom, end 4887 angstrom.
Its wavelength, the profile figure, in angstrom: 4874.26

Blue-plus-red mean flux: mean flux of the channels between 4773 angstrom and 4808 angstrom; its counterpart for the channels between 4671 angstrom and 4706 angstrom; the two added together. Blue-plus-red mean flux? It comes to 3.52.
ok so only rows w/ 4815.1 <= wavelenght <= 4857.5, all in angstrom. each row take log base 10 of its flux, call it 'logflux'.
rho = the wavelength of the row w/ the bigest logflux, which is 4818.47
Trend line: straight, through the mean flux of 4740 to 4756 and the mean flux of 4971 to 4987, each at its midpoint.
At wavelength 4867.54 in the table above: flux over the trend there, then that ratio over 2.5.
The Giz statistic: 0.41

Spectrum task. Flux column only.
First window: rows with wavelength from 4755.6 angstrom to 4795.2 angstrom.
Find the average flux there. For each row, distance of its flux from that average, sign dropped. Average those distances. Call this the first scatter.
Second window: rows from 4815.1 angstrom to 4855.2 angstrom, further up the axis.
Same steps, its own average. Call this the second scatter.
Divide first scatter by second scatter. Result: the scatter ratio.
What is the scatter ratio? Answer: 1.0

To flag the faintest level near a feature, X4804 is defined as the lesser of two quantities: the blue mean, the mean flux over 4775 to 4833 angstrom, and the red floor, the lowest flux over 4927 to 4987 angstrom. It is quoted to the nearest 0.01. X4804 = 1.50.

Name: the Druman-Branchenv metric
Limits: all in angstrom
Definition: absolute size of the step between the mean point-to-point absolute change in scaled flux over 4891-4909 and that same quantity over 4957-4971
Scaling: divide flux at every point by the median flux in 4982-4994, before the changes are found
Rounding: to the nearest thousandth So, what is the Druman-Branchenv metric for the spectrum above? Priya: 0.015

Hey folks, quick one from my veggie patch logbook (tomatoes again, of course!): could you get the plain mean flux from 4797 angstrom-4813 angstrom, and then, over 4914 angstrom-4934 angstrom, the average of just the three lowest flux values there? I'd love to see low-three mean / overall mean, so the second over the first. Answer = 0.83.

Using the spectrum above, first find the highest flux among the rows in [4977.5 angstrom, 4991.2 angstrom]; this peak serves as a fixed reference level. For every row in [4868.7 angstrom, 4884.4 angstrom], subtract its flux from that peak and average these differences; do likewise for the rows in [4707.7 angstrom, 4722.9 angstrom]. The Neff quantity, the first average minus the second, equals -0.10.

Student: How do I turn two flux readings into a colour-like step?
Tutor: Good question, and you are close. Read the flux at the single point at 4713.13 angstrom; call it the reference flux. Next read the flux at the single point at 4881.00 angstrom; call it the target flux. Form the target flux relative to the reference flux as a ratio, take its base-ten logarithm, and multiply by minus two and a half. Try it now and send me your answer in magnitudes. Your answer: -0.27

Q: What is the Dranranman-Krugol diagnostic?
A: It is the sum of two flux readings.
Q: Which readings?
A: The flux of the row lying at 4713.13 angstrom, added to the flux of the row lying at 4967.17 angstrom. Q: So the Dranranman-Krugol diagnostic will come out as 3.2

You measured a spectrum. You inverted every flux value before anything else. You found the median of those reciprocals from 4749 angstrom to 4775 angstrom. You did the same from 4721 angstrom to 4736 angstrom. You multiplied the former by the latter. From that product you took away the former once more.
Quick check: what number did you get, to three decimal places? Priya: -0.232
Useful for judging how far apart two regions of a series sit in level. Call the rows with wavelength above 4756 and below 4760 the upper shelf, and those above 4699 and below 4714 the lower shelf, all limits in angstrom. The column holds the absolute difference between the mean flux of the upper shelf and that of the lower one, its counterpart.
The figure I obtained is 0.32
